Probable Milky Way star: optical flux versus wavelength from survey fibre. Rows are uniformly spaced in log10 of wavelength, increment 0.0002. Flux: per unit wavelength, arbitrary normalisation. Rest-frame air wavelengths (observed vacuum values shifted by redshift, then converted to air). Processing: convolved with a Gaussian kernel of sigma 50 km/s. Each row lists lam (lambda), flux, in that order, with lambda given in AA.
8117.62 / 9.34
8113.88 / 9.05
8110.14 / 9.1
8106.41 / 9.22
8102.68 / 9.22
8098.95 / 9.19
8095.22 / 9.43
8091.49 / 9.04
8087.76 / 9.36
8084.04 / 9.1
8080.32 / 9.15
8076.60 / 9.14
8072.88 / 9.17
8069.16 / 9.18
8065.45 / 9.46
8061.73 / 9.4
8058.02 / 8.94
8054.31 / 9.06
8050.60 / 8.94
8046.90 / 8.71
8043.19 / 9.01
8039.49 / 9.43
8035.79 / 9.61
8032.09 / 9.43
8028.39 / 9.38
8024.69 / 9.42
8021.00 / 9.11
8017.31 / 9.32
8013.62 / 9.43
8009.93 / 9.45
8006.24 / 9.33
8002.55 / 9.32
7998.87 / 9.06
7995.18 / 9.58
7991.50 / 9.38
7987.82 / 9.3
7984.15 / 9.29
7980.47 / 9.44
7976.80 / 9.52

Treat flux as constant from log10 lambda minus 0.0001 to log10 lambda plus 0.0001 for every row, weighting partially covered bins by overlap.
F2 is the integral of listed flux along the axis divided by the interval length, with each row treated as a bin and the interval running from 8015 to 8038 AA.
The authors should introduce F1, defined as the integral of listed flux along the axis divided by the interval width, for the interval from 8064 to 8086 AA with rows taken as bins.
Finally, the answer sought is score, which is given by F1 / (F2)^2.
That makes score 0.105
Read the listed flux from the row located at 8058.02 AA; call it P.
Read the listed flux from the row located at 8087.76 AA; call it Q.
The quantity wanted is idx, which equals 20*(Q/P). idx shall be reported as 20.9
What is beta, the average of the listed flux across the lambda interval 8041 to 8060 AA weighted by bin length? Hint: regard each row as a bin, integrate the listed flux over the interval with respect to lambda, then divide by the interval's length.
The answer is 8.95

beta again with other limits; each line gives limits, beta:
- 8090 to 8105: 9.22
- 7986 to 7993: 9.34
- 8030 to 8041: 9.49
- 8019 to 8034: 9.34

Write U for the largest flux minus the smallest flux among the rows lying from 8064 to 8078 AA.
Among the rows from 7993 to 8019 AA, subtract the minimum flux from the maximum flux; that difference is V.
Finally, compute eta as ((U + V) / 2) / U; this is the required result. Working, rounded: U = 0.320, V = 0.5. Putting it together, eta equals 1.3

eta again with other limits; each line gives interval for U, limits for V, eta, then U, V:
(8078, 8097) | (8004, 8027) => 0.9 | 0.390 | 0.3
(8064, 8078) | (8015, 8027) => 1.0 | 0.320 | 0.3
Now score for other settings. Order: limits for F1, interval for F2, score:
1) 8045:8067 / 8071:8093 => 0.108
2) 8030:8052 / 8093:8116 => 0.109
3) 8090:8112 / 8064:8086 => 0.109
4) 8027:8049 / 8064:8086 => 0.109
